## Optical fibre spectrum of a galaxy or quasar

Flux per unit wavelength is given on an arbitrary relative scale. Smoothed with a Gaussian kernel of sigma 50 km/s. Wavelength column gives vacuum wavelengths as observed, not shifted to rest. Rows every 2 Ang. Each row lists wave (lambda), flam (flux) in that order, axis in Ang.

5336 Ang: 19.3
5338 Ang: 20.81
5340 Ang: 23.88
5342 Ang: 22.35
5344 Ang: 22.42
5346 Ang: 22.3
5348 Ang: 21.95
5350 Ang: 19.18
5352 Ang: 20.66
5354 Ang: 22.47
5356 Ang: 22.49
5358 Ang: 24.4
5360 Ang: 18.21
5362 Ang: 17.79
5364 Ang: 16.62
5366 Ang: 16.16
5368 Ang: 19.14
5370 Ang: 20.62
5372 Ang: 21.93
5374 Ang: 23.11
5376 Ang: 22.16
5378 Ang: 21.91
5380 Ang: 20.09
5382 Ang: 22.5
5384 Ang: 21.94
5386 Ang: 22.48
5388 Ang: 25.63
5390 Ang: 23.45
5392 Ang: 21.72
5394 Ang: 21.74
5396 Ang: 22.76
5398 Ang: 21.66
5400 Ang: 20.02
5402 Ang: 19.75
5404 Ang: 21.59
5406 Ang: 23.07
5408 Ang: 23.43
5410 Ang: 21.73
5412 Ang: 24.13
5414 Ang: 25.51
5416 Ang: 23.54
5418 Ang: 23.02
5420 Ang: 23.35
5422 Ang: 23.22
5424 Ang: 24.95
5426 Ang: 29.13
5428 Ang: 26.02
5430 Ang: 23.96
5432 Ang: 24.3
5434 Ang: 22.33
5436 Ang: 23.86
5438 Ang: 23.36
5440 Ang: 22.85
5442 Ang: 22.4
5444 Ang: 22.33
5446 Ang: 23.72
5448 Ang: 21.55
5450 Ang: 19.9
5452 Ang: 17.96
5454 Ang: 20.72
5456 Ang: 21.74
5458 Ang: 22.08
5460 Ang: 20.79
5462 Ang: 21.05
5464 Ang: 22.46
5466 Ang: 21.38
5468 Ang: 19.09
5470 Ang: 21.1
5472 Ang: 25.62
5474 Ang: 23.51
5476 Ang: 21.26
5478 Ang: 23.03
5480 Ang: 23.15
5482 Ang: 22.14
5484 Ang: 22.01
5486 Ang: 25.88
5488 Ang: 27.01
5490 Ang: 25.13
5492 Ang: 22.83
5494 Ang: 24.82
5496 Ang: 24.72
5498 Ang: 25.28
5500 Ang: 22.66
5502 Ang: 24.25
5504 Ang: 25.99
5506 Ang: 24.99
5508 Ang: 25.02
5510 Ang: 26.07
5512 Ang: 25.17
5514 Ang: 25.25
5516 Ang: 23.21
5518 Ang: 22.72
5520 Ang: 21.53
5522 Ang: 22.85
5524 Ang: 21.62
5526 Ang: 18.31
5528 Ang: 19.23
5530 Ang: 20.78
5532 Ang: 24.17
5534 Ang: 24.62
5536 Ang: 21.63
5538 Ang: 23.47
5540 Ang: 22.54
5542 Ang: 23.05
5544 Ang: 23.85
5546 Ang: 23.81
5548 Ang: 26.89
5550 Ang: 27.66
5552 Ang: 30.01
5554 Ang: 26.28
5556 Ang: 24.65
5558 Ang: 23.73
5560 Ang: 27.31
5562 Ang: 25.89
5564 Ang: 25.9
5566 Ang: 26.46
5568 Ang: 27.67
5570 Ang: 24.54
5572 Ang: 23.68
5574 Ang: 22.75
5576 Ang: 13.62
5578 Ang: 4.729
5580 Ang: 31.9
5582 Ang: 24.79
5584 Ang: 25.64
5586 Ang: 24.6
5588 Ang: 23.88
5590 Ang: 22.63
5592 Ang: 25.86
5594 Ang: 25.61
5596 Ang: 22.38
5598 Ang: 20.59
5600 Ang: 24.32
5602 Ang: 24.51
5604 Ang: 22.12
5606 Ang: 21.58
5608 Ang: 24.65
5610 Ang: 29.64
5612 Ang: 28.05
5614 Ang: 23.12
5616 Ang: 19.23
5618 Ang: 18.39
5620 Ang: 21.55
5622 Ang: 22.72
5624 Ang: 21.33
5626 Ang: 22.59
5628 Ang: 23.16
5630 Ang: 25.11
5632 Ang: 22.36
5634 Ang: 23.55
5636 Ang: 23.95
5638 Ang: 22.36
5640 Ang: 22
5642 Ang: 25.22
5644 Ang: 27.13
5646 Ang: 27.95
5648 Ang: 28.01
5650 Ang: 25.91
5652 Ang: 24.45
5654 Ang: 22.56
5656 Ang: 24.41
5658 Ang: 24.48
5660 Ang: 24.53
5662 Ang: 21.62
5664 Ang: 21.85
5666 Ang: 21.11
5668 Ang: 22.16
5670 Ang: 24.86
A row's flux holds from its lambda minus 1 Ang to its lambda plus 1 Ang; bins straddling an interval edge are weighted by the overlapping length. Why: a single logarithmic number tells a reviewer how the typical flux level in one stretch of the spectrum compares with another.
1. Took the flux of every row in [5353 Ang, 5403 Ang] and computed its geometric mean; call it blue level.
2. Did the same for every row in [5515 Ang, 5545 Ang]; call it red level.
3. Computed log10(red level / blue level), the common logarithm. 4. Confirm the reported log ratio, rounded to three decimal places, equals 0.021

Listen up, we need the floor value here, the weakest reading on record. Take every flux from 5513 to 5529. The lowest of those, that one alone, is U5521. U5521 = 18.31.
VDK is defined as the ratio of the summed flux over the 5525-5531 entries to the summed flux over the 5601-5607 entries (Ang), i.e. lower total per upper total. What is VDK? 0.86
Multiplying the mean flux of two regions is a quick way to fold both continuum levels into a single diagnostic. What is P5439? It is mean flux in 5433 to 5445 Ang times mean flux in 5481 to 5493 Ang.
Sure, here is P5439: 552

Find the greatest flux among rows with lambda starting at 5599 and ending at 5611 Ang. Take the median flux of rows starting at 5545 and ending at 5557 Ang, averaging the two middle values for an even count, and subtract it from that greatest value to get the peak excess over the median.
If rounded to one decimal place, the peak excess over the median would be 3.1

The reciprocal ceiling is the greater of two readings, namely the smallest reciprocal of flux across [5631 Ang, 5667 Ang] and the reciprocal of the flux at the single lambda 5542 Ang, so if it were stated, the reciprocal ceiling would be 0.043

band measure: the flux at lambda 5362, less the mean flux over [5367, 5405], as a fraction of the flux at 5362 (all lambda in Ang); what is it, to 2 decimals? -0.23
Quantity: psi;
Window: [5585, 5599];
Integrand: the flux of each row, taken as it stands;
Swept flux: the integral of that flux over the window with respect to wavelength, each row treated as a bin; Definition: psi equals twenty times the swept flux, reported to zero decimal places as 6622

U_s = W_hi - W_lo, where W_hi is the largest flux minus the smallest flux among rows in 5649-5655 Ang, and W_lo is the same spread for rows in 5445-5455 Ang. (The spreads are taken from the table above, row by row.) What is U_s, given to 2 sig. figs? -2.4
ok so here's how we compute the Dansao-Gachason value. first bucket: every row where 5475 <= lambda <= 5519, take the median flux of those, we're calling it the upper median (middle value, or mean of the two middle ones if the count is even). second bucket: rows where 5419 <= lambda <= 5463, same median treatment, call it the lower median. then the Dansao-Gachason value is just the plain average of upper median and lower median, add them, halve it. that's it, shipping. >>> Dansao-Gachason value 23.7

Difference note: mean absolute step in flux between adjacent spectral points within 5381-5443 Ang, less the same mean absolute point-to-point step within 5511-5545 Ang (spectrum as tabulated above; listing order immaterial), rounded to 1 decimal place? -0.1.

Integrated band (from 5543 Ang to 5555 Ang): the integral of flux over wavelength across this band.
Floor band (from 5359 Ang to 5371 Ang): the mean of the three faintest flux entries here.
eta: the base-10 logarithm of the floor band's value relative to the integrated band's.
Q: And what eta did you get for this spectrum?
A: -1.27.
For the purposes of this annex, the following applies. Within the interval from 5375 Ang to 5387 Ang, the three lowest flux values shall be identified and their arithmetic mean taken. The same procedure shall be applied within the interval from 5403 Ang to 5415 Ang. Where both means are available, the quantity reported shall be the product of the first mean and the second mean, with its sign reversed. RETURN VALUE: -472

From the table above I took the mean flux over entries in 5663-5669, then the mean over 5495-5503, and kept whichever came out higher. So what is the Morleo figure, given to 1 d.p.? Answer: 24.2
